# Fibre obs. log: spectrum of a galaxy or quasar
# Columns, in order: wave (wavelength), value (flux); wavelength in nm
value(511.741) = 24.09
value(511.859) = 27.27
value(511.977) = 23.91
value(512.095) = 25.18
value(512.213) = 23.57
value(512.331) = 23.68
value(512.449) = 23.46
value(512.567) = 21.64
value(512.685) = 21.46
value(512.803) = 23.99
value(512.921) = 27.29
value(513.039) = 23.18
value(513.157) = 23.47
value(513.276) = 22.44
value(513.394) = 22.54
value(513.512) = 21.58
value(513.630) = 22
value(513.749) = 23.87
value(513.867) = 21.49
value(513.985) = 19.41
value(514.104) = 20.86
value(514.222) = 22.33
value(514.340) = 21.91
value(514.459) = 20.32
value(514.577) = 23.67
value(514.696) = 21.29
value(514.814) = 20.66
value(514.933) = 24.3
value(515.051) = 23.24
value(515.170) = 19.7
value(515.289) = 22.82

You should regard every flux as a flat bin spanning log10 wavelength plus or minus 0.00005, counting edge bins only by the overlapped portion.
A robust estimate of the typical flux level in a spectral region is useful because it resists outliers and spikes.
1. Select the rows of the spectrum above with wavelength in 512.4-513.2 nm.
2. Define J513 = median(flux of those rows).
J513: 23.5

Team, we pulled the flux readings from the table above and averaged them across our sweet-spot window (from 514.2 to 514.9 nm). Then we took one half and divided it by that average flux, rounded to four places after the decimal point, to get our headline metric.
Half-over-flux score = 0.0230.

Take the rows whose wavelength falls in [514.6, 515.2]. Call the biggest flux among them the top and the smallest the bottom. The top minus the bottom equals 4.6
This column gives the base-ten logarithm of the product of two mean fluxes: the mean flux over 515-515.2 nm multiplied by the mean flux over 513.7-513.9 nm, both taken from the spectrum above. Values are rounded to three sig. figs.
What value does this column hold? 2.69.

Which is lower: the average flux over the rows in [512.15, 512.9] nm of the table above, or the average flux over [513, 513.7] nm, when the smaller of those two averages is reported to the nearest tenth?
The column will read 22.5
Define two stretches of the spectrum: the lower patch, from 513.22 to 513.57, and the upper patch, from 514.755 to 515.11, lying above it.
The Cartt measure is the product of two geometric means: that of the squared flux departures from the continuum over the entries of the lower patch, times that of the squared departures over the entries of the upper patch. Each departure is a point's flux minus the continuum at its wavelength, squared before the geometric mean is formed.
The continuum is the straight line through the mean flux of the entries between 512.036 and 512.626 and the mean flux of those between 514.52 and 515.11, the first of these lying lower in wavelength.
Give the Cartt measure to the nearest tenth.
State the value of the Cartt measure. 1.3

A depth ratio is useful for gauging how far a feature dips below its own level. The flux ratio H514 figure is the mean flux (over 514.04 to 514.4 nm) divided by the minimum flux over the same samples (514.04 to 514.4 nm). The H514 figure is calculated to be 1.04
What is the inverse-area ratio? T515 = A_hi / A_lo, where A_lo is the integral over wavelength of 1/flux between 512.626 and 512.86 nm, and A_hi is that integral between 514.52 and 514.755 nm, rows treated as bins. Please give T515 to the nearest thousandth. 1.014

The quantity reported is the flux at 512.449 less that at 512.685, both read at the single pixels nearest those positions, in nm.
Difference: 2.0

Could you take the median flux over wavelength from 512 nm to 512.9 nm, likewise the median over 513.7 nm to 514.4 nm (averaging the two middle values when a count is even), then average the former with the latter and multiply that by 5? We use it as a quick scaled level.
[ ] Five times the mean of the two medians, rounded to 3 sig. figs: 113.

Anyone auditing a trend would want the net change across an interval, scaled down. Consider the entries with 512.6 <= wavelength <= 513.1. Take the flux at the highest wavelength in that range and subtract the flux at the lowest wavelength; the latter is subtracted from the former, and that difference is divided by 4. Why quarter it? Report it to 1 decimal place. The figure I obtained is 0.4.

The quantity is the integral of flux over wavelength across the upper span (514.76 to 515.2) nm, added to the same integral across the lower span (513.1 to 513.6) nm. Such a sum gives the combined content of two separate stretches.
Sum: 21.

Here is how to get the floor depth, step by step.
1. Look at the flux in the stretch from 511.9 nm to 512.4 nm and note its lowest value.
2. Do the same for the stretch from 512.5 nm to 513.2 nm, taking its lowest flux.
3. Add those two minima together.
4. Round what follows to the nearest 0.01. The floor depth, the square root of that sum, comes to 6.71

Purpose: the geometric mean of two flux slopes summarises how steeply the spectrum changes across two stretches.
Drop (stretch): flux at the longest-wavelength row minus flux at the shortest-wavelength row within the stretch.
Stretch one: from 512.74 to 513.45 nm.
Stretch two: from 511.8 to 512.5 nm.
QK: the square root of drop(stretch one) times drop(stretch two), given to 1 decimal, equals 2.4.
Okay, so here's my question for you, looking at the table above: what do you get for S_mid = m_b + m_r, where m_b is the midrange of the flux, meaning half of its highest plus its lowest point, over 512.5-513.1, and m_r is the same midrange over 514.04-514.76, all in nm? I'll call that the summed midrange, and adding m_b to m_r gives 46.4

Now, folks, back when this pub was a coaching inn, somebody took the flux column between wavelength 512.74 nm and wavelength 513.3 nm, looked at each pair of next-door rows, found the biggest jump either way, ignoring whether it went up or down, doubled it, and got 8.2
